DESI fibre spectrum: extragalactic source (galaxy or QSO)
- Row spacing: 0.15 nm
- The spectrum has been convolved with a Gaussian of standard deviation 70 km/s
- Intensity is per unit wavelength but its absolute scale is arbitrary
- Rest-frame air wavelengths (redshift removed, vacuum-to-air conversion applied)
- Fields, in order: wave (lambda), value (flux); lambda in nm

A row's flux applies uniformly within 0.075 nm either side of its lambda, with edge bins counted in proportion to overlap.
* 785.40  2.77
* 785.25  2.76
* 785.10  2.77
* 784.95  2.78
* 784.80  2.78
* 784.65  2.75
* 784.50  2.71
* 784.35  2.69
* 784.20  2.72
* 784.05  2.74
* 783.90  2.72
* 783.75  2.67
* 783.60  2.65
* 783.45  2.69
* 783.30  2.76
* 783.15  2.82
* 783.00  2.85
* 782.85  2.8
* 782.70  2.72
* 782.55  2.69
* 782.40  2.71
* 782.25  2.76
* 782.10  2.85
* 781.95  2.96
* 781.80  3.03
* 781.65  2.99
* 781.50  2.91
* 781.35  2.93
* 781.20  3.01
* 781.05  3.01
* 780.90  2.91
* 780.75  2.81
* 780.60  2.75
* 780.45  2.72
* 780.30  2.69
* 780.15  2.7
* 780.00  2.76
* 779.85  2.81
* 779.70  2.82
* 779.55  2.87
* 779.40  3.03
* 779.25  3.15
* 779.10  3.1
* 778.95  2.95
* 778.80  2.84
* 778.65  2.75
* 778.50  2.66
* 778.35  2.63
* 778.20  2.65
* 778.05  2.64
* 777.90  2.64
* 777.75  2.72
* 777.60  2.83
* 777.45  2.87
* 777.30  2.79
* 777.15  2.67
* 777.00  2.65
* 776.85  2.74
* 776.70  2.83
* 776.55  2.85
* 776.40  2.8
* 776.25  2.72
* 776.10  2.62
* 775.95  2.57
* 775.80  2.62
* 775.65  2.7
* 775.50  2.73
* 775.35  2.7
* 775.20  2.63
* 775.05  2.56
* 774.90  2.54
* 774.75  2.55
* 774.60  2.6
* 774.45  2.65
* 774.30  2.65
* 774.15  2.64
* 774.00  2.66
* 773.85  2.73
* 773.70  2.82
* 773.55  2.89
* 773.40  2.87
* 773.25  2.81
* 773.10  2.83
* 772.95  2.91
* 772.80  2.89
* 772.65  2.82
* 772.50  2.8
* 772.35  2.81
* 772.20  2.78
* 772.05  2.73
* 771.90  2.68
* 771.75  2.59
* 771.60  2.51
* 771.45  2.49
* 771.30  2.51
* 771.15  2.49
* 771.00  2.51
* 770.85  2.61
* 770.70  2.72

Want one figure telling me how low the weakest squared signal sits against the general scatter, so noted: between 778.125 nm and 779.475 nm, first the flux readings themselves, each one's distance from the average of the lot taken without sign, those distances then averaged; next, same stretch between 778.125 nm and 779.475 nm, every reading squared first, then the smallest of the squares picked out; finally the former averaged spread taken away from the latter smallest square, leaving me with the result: 6.7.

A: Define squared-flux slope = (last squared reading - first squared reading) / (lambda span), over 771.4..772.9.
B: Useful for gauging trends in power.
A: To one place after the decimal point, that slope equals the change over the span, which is 1.6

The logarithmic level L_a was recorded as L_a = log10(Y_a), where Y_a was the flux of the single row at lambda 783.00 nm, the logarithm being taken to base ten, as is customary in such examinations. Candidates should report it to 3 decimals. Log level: 0.455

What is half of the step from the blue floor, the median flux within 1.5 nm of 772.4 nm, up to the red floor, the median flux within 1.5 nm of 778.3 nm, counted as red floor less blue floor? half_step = -0.01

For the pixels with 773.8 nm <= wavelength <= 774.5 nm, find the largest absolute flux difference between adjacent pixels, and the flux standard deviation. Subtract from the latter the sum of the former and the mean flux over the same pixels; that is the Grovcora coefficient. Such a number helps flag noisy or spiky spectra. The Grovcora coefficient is -2.70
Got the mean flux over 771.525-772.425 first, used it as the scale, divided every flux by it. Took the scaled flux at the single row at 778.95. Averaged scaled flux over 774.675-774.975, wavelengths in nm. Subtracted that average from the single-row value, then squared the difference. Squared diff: 0.0228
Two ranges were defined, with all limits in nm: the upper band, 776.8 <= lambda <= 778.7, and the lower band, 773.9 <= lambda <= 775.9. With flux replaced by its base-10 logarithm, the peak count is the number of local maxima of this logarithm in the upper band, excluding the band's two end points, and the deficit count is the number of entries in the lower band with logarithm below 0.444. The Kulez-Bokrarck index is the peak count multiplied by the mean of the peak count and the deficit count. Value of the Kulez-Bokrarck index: 15.0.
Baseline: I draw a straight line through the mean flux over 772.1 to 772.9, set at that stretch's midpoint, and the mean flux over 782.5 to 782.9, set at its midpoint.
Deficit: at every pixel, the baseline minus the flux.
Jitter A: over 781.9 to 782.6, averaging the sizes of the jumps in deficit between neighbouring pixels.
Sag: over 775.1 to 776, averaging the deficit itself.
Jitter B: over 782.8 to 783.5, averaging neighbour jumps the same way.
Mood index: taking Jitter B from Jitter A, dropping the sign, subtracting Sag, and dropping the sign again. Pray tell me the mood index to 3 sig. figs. 0.122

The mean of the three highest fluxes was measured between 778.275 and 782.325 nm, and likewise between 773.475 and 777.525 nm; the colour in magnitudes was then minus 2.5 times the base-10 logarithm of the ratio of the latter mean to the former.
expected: 0.08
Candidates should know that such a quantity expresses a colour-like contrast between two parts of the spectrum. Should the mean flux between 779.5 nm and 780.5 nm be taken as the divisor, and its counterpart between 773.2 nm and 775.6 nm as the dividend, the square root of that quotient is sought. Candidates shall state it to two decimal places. 0.99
